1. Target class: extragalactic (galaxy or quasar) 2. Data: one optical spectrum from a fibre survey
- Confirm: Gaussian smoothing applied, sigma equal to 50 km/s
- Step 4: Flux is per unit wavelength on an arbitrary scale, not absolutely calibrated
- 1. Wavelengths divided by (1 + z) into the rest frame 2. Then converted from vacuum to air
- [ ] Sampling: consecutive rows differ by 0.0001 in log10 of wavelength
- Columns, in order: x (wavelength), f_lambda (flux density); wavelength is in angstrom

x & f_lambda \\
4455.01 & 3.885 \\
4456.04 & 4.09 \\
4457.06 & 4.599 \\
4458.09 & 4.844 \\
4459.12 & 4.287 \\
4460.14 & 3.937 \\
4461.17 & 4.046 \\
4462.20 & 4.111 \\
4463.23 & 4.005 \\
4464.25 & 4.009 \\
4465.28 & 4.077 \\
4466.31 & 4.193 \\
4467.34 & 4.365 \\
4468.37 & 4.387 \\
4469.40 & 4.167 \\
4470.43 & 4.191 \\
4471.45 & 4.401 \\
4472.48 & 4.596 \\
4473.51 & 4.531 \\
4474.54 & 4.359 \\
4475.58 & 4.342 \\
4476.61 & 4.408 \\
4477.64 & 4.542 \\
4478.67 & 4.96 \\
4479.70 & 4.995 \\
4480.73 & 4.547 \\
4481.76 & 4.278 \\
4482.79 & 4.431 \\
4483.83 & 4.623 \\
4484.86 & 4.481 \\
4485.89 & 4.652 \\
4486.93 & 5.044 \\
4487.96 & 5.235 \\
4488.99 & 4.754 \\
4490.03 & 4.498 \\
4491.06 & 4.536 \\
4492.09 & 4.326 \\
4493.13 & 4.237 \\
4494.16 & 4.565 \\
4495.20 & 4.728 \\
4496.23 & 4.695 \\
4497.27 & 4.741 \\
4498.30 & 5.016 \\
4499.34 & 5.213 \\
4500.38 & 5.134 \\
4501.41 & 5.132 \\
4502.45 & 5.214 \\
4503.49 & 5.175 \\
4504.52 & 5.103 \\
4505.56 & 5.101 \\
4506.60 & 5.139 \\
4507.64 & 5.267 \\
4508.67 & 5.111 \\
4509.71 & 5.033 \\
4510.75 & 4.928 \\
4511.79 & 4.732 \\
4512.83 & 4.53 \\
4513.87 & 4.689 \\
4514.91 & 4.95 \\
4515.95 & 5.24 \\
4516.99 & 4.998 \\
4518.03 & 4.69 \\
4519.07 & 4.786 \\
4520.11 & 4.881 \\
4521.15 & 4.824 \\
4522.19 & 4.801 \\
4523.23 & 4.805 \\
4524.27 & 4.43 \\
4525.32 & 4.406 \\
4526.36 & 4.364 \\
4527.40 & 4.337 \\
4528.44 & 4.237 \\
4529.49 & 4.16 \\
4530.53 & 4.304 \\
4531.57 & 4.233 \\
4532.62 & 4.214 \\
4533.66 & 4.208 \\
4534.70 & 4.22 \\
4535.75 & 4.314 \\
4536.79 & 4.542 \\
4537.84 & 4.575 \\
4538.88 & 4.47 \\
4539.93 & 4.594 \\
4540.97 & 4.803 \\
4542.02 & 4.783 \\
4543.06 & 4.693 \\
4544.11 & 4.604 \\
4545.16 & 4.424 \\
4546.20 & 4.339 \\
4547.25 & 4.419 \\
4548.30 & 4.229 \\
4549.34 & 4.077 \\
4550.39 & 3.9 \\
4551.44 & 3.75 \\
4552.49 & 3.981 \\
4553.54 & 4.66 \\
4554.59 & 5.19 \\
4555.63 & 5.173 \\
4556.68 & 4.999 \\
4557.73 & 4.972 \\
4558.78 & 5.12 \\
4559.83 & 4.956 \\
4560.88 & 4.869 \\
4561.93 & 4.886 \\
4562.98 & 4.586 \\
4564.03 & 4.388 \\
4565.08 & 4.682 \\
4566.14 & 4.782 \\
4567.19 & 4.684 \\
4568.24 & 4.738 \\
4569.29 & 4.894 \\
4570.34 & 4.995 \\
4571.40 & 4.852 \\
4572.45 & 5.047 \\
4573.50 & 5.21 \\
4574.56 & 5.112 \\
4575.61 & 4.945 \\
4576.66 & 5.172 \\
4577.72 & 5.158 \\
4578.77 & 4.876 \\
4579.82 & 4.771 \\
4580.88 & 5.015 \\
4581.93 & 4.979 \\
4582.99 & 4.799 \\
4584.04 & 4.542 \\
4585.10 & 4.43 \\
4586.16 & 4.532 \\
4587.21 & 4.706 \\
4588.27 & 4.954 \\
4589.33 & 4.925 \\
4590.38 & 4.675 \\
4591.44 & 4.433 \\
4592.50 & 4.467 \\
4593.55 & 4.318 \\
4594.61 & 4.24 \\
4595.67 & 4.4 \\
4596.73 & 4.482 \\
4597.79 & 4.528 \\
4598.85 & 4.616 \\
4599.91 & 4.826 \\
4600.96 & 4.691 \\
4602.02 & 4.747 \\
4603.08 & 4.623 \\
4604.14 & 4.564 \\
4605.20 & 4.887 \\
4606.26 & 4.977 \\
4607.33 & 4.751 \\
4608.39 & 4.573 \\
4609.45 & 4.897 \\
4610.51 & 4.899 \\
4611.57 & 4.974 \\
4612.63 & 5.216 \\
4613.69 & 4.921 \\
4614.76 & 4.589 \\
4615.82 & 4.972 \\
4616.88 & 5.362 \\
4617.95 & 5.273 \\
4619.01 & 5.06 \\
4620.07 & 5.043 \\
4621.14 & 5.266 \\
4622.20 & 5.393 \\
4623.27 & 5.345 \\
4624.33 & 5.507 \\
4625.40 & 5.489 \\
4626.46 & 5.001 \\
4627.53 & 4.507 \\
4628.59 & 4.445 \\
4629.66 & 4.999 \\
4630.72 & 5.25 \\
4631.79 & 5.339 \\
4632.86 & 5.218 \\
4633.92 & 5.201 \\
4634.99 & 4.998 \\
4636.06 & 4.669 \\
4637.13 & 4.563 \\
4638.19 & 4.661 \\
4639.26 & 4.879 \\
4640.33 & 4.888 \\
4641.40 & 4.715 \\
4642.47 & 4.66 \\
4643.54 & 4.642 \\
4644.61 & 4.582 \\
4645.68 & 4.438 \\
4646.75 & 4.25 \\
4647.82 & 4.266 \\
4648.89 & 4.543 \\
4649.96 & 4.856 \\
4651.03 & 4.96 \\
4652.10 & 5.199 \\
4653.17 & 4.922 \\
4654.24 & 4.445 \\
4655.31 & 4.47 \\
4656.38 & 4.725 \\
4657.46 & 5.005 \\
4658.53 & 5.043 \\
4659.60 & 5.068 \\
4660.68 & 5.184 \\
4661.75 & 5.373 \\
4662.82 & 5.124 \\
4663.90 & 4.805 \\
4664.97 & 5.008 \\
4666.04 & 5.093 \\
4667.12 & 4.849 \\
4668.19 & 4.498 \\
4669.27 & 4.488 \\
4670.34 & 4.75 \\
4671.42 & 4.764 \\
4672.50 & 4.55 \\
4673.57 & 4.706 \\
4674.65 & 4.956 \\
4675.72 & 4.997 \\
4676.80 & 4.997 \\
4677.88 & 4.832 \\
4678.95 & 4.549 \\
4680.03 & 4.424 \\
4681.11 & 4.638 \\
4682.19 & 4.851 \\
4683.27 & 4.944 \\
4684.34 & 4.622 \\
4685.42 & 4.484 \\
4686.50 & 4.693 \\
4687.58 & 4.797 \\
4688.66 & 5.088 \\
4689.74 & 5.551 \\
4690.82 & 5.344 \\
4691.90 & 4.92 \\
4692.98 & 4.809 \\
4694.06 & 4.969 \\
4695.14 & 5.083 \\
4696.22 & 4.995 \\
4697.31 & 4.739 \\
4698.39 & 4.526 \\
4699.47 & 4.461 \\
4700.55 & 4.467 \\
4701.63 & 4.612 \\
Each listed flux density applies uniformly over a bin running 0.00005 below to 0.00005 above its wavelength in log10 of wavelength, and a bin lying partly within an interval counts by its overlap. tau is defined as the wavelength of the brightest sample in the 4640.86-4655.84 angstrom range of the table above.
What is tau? 4652.10 angstrom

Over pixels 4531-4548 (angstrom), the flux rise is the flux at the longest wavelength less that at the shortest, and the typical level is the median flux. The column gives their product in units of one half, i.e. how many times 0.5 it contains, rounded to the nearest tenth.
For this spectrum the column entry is 1.7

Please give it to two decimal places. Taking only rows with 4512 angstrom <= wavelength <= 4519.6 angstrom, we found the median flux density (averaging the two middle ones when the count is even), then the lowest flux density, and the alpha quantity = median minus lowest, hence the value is 0.26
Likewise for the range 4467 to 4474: 0.22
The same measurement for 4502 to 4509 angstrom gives 0.04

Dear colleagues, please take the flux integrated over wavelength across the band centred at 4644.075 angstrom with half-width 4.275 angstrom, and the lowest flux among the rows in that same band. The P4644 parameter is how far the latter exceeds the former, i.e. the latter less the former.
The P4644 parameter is -35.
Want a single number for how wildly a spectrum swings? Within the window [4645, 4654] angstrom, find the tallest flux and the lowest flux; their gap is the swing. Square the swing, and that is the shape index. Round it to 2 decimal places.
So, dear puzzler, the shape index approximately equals 0.90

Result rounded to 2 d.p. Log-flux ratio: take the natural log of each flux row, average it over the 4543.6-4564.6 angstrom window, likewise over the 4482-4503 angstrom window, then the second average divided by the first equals 1.03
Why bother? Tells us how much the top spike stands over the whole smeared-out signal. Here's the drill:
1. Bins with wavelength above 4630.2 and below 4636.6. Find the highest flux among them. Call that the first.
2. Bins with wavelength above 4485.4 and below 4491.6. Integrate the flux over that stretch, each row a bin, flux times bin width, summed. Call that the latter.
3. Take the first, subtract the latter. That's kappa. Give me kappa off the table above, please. -24.3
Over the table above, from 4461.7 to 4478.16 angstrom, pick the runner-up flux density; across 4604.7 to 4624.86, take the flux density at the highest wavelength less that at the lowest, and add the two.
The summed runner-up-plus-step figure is 5.2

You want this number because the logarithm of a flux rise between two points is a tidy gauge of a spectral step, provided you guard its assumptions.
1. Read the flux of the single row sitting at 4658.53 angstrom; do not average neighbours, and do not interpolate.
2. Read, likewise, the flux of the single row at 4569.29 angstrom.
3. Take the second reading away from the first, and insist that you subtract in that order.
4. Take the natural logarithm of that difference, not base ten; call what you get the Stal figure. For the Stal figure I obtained -1.9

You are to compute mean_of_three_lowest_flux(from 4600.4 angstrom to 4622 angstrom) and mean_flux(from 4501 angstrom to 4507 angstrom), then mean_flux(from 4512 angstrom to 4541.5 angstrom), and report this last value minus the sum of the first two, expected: -5.16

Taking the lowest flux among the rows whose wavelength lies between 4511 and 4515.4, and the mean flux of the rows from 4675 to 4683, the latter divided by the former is 1.05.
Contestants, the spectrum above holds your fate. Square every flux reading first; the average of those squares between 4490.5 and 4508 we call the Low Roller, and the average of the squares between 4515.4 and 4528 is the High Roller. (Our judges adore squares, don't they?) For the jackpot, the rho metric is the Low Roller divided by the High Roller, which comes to 1.08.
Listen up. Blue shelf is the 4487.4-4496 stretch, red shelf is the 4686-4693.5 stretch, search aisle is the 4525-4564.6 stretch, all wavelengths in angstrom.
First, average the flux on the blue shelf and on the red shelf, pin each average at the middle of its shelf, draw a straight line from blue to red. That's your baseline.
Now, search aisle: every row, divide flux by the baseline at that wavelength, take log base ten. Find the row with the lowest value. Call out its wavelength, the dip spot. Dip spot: 4551.44 angstrom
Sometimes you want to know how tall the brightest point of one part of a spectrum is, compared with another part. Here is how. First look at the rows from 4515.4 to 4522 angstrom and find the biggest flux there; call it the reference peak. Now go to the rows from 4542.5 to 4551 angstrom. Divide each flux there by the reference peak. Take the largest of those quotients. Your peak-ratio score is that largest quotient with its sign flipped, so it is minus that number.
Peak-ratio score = -0.90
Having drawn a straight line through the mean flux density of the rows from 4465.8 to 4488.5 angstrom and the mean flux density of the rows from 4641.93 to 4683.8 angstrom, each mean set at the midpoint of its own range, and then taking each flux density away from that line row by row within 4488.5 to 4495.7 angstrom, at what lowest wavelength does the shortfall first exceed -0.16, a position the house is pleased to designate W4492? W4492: 4490.03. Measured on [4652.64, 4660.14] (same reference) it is 4653.17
